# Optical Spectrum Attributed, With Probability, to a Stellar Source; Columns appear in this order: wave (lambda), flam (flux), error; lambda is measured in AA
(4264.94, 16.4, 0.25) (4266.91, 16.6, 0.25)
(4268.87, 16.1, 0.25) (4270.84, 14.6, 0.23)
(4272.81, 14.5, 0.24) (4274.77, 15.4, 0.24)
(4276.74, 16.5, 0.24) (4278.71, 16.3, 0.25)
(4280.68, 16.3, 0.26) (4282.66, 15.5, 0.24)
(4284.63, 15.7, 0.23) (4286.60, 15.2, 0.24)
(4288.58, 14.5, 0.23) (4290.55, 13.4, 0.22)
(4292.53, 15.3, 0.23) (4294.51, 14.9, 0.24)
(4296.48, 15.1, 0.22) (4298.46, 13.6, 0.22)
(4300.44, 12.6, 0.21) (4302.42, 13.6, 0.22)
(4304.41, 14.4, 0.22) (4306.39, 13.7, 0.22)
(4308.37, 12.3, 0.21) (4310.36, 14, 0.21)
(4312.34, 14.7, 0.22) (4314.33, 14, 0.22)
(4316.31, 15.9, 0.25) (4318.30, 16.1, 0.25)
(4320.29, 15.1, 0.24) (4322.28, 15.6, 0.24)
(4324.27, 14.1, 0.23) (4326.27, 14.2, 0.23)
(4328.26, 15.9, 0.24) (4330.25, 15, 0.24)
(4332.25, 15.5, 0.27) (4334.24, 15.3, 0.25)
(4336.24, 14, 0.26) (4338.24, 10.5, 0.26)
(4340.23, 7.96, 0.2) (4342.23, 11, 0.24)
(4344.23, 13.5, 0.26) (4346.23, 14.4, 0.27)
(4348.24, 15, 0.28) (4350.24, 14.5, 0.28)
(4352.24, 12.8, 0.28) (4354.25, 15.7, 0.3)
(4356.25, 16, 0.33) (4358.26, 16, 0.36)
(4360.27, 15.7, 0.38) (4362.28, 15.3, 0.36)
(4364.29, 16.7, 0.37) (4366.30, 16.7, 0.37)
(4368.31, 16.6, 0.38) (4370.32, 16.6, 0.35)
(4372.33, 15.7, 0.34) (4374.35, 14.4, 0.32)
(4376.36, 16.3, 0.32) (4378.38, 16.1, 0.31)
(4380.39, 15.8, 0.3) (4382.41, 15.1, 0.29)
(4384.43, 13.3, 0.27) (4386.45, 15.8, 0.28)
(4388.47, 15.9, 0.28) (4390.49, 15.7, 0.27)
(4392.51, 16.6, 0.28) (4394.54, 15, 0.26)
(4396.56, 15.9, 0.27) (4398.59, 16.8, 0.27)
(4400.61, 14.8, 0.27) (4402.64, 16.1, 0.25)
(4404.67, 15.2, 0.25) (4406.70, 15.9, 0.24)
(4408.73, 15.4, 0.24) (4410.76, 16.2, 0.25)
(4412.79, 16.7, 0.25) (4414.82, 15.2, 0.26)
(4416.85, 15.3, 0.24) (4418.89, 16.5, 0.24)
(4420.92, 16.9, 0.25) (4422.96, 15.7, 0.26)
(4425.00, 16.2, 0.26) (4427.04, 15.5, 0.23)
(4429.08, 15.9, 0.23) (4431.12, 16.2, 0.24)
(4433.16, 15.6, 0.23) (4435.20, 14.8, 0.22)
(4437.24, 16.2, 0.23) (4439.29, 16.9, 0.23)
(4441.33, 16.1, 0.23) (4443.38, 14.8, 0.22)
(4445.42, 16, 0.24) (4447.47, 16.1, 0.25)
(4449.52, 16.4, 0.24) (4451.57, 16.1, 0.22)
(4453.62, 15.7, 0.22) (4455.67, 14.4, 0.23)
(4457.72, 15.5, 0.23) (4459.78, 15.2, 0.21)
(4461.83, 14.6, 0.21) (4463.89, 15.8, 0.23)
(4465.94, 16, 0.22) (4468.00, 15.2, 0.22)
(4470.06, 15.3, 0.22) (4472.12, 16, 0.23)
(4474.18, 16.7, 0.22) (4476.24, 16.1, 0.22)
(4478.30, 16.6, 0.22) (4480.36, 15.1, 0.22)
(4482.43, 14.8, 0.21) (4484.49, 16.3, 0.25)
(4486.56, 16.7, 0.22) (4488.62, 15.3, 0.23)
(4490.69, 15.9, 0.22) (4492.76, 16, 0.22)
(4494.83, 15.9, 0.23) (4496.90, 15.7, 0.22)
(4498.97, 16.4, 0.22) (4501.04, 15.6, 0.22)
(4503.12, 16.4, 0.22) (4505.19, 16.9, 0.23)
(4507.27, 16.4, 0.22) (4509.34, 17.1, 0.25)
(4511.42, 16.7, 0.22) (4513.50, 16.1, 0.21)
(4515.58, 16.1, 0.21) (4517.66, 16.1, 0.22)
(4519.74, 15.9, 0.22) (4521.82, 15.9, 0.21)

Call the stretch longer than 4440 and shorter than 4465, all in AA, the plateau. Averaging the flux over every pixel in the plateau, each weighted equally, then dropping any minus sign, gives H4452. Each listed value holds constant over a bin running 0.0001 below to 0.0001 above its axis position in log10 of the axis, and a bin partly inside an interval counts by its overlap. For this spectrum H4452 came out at 15.6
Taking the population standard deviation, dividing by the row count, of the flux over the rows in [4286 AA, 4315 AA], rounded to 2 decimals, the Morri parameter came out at 0.88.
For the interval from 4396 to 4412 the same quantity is 0.59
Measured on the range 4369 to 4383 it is 0.70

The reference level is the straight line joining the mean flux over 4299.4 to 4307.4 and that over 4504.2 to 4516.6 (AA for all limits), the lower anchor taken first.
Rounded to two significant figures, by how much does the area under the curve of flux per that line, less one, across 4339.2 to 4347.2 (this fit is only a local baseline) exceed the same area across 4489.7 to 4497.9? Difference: -1.2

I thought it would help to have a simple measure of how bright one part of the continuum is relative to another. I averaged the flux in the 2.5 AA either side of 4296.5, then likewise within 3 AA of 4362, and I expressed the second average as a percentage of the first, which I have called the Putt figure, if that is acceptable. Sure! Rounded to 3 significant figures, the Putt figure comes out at 109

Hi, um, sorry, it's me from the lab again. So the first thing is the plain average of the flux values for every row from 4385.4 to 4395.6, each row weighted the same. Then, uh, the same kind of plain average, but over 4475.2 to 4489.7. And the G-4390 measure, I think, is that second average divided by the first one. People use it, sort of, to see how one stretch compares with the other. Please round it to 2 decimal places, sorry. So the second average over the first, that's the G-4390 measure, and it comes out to 1.00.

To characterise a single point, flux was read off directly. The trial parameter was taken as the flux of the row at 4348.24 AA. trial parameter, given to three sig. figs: 15.0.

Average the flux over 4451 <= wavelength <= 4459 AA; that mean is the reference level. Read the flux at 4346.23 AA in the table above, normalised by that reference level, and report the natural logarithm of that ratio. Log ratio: -0.07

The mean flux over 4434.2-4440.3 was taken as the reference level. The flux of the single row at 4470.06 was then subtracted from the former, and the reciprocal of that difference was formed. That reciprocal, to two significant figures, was 1.5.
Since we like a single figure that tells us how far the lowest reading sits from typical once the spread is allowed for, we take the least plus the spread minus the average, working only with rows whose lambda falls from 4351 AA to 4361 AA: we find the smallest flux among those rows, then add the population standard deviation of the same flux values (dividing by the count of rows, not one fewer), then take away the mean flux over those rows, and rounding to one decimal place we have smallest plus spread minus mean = -1.2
